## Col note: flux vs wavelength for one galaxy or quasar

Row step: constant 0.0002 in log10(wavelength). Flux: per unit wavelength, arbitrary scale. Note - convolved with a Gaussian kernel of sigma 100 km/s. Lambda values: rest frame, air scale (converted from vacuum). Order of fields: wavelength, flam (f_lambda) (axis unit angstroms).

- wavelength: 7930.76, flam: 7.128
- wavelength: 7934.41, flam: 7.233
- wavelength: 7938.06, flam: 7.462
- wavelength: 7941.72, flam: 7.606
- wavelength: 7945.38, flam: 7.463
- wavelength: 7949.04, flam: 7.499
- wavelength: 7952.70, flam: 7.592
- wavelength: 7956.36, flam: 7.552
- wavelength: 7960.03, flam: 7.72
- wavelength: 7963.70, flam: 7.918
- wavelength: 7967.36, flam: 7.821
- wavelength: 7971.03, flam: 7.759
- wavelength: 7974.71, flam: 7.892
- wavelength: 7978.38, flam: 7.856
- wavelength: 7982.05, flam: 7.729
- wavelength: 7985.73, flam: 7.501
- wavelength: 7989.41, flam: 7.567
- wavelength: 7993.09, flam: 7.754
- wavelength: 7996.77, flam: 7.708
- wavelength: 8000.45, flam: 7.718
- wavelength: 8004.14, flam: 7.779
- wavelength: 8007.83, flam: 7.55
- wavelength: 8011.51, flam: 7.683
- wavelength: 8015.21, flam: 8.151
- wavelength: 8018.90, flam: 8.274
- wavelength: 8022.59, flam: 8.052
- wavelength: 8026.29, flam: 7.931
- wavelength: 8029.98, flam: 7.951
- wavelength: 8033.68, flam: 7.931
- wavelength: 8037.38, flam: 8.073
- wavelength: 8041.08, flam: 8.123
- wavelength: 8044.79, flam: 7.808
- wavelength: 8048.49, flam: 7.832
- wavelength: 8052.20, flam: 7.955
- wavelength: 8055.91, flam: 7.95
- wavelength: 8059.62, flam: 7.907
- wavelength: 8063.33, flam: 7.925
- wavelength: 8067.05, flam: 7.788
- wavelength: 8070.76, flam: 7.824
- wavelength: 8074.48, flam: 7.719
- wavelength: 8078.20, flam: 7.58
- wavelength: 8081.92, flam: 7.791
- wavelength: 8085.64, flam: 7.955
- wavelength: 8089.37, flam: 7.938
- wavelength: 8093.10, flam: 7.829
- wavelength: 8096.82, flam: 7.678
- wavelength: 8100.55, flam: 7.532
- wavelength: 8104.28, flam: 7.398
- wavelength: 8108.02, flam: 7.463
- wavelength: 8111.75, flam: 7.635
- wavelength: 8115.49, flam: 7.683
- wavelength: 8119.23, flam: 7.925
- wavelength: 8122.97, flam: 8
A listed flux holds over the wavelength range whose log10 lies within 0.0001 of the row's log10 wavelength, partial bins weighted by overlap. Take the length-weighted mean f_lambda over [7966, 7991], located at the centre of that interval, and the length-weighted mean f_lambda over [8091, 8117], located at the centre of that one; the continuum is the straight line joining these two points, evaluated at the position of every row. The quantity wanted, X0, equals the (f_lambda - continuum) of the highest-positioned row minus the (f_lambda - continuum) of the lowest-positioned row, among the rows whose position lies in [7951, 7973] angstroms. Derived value 0.19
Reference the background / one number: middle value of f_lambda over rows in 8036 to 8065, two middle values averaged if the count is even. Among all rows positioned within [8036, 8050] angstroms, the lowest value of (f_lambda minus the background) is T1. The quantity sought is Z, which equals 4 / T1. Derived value -31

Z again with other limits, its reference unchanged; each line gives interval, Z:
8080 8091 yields -27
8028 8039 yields -615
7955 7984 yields -10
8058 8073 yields -27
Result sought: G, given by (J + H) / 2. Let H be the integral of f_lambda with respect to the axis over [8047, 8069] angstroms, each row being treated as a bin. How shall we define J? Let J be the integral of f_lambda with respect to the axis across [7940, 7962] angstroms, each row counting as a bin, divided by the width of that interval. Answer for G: 90.6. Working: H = 174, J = 7.57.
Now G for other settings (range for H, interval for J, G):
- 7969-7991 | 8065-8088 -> 88.8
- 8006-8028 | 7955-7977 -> 91.2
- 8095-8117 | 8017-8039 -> 87.2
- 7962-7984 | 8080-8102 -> 90.0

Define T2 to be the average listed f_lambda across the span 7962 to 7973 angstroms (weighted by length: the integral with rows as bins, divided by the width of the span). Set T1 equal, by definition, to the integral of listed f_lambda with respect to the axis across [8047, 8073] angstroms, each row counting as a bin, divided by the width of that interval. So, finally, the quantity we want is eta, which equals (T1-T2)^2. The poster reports 0.002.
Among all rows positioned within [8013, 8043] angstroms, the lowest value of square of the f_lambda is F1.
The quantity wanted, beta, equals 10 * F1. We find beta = 629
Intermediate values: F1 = 62.9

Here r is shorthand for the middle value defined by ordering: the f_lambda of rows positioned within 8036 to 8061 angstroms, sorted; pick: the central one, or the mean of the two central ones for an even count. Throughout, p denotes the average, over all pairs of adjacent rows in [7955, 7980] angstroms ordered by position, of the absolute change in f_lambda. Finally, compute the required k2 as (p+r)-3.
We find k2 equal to 5.07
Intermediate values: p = 0.1157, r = 7.95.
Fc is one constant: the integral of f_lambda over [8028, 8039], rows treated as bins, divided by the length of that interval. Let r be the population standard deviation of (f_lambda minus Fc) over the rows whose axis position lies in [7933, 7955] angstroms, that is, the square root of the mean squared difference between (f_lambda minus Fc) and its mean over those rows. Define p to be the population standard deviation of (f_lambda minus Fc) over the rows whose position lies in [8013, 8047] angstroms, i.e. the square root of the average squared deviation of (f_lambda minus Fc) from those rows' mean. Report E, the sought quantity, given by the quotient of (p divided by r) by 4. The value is 0.27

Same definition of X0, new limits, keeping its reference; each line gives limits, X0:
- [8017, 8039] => -0.18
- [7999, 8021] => 0.57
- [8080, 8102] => -0.24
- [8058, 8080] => -0.31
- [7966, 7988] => -0.30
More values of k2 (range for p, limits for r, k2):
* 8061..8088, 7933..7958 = 4.63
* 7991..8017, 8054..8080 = 4.98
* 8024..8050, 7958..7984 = 4.92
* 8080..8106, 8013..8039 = 5.17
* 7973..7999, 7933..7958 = 4.61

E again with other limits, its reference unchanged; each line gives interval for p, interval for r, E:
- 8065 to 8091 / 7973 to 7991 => 0.19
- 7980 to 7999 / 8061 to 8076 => 0.33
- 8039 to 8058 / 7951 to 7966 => 0.20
